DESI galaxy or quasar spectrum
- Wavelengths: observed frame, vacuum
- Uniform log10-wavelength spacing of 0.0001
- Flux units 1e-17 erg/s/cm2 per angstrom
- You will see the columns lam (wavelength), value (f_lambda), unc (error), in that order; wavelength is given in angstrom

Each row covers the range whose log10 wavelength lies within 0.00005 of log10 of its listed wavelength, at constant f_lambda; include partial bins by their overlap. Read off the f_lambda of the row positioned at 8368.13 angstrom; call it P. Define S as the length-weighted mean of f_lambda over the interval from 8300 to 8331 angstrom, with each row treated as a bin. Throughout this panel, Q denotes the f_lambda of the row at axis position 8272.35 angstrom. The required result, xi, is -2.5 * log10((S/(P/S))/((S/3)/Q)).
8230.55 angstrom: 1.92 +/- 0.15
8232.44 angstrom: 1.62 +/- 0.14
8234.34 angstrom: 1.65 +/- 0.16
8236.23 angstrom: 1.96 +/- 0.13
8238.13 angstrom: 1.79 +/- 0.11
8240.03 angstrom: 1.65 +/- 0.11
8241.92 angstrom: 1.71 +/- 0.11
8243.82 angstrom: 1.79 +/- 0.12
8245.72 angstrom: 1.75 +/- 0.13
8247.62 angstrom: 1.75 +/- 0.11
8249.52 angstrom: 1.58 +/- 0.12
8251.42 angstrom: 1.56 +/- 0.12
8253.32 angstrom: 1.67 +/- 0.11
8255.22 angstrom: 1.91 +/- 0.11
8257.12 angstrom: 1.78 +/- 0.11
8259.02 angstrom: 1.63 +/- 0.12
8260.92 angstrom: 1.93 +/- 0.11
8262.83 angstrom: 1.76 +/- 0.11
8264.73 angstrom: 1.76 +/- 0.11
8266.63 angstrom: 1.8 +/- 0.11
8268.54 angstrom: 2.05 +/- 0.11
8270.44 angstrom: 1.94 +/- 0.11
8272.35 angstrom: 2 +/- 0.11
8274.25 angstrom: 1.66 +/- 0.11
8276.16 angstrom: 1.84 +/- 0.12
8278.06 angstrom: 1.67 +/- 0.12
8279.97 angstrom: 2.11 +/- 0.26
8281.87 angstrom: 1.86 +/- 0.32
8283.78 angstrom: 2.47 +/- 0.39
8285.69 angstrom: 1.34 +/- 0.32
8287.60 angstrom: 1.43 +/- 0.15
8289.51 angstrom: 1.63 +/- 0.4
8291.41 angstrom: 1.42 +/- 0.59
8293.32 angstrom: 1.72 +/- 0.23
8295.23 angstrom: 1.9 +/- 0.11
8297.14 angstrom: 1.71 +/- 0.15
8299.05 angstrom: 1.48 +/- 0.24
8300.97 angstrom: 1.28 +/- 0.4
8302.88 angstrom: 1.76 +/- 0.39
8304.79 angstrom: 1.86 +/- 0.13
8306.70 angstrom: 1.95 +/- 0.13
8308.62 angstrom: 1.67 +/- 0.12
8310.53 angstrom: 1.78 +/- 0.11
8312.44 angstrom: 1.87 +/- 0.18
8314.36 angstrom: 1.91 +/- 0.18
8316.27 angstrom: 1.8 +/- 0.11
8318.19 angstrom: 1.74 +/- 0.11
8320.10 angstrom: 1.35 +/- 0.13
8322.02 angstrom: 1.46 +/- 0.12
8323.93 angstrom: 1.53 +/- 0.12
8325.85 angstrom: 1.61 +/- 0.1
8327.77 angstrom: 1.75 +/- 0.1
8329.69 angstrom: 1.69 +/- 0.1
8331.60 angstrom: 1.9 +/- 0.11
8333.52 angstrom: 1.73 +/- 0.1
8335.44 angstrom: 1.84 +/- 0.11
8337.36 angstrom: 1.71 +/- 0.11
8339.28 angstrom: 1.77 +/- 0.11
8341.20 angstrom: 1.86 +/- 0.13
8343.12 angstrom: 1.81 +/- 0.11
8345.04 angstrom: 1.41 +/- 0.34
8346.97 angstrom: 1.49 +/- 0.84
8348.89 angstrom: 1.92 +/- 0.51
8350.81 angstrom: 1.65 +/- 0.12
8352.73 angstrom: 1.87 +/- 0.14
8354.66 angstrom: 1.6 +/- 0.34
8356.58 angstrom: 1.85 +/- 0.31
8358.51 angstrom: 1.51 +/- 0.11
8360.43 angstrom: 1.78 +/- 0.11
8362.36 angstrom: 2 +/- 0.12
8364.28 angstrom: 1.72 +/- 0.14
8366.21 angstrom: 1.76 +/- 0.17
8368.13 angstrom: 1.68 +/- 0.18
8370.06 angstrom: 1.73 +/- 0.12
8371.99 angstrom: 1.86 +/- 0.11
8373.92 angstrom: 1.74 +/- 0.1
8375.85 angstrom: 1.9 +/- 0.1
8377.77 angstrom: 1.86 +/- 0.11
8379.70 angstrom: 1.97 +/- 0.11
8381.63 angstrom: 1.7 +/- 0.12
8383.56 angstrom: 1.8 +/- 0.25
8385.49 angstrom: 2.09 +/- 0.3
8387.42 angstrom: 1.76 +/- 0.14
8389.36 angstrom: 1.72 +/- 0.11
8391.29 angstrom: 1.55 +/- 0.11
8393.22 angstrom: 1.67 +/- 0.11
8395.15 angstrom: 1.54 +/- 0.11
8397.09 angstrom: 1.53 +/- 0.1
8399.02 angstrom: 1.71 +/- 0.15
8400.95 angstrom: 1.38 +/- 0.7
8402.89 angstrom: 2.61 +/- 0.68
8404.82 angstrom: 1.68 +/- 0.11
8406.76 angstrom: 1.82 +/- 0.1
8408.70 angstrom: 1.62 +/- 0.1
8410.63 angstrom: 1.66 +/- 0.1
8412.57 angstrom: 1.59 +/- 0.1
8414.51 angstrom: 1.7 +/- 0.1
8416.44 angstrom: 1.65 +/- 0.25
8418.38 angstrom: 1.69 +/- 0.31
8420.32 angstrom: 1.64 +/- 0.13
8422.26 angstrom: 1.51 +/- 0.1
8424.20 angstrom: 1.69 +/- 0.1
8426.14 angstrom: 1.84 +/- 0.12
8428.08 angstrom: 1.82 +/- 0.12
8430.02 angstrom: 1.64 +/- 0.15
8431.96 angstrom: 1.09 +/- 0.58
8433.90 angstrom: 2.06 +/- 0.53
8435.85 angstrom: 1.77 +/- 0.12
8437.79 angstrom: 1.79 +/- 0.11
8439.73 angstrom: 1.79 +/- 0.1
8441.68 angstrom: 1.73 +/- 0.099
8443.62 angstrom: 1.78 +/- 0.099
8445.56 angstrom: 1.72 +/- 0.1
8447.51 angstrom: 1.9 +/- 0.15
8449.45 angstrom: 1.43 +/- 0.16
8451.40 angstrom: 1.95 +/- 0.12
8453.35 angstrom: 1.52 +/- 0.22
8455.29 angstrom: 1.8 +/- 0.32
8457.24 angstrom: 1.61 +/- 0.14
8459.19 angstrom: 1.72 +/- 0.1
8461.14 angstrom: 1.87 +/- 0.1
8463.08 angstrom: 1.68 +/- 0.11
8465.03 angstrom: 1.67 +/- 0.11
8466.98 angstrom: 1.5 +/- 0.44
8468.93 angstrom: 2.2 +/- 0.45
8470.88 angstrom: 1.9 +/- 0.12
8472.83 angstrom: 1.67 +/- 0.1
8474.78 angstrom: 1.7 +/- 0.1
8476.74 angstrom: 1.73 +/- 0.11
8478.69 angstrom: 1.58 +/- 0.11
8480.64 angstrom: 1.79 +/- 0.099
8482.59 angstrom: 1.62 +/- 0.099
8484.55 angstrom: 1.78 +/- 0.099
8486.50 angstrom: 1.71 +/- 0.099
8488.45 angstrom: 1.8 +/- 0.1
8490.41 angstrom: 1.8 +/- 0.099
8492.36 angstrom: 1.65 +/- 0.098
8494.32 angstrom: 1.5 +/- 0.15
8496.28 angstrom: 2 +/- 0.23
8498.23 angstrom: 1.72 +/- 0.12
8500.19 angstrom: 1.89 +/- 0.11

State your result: -1.95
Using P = 1.68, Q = 2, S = 1.690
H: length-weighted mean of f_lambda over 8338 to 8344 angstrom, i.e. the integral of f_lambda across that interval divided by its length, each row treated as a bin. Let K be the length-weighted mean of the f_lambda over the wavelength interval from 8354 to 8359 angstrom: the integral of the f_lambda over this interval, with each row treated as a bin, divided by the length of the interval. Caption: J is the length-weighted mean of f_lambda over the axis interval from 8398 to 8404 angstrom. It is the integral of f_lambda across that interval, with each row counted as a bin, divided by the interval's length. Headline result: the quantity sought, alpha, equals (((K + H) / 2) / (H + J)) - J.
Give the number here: -1.42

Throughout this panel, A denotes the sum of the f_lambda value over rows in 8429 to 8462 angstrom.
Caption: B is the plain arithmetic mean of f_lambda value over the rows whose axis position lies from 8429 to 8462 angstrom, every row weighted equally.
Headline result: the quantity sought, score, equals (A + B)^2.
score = 954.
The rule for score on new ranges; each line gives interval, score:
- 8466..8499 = 986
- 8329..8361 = 968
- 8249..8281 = 1053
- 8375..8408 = 1029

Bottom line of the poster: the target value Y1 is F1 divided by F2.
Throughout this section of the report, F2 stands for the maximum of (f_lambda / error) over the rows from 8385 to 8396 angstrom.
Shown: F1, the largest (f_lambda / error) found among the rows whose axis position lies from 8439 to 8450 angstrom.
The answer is 1.15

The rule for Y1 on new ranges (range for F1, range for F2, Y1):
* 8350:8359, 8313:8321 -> 0.84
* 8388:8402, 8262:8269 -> 0.84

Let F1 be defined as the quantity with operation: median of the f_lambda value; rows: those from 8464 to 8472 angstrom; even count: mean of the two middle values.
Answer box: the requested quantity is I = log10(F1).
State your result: 0.25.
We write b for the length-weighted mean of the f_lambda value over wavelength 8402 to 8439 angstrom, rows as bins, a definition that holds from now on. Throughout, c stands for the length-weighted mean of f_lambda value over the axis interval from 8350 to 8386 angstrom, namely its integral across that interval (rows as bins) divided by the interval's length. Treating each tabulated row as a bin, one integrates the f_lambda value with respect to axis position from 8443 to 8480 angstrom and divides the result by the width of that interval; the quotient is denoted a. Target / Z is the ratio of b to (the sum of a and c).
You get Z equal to 0.491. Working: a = 1.73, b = 1.73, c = 1.79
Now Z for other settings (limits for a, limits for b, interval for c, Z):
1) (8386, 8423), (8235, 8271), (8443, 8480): 0.518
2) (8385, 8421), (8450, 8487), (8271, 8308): 0.502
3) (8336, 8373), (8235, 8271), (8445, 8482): 0.512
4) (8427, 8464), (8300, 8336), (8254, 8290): 0.482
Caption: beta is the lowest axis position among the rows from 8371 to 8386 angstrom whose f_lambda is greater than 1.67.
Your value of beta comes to 8371.99 angstrom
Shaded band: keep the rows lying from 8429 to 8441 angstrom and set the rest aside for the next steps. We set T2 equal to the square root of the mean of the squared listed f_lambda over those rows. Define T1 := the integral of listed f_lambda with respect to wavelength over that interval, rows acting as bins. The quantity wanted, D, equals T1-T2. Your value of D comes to 18.6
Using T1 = 20.3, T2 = 1.72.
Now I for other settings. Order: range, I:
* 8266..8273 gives 0.29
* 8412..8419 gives 0.22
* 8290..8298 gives 0.23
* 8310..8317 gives 0.26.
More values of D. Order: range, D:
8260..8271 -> 18.7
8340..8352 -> 18.6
